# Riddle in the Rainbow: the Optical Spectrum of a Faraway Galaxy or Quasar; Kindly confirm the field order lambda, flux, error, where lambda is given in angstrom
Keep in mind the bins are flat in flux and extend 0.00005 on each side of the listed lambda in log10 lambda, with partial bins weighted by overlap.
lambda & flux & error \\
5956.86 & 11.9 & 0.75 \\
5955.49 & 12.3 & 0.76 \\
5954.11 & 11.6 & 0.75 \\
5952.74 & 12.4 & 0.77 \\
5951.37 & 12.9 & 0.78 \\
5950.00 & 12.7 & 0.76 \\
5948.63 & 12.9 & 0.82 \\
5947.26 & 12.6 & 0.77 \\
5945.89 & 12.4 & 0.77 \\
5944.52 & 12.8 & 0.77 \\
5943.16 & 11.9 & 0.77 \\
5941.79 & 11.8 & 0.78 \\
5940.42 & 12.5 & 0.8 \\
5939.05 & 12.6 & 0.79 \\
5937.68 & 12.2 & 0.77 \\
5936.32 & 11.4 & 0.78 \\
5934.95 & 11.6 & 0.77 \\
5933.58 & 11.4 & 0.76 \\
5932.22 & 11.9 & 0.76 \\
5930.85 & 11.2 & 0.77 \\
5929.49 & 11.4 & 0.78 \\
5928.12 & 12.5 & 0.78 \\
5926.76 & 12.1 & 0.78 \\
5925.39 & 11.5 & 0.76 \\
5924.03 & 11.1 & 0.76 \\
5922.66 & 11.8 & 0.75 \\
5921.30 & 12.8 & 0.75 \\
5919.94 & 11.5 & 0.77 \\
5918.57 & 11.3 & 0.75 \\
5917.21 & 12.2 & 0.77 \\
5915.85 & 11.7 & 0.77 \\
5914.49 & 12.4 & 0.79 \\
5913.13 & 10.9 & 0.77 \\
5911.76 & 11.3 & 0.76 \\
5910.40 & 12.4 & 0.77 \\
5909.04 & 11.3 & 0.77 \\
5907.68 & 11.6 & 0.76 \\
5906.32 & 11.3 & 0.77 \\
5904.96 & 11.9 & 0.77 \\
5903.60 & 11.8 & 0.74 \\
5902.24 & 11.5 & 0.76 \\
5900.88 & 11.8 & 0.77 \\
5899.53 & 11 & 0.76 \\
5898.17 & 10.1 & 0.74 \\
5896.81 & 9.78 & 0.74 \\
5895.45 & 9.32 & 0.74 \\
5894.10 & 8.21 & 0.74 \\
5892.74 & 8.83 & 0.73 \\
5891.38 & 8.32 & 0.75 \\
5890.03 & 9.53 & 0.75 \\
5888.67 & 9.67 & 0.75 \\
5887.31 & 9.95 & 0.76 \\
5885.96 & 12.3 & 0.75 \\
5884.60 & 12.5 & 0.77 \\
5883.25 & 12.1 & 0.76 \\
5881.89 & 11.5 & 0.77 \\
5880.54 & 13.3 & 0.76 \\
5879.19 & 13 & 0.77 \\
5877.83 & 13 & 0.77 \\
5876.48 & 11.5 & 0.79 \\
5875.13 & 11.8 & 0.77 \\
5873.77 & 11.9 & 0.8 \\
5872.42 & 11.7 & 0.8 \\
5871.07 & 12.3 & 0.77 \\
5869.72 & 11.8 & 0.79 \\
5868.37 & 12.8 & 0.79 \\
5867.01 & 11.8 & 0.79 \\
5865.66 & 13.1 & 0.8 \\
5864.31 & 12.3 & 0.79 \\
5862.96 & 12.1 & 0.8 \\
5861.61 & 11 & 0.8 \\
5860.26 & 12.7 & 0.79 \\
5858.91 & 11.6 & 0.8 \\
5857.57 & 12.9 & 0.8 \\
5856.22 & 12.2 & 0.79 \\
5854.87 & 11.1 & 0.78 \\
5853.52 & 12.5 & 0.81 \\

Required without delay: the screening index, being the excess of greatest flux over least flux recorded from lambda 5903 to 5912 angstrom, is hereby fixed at 1.10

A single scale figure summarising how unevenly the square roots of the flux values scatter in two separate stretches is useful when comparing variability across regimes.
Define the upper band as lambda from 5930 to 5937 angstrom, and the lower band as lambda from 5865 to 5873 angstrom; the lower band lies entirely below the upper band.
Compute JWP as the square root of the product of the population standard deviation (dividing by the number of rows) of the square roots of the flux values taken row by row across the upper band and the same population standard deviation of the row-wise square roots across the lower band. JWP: 0.052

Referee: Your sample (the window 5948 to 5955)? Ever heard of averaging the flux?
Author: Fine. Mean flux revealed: 12.5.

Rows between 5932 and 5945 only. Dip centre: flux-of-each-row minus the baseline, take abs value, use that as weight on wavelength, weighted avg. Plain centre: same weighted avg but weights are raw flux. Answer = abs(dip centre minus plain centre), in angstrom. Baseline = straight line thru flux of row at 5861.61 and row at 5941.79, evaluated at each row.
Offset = 1.0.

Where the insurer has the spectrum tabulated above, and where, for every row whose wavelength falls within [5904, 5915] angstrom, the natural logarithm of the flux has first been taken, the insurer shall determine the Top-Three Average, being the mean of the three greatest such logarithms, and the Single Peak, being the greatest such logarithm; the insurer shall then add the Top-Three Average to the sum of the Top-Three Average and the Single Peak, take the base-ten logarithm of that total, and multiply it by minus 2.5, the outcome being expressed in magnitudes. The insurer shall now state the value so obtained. -2.19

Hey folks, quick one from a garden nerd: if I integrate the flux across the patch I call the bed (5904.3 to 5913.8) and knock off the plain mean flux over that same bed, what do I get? 98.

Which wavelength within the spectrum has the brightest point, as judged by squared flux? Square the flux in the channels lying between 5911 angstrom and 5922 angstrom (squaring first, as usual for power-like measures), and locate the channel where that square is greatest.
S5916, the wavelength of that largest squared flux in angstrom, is 5921.30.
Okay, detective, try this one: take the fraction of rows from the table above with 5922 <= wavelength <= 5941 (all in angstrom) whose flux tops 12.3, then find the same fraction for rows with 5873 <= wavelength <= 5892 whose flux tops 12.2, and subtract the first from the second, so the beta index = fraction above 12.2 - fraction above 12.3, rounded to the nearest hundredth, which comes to 0.14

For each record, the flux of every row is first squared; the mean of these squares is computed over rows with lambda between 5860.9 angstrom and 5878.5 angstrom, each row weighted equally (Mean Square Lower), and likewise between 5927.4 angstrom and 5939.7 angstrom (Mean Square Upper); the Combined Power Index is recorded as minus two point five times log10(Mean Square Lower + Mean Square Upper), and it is -6.14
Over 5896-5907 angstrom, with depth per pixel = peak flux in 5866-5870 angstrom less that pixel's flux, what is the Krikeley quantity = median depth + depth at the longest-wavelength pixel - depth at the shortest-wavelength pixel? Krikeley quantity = -0.1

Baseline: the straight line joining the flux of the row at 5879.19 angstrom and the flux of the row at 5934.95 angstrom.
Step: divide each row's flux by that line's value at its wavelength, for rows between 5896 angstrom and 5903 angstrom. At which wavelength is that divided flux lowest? 5896.81 angstrom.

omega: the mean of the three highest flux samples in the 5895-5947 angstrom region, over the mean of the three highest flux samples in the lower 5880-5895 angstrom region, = 1.003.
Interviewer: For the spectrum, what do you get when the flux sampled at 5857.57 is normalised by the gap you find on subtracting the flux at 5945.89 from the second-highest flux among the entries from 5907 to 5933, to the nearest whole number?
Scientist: 129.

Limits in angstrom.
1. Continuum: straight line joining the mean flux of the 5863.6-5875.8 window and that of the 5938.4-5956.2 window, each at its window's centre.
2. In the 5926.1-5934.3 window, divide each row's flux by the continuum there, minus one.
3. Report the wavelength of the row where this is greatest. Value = 5928.12 angstrom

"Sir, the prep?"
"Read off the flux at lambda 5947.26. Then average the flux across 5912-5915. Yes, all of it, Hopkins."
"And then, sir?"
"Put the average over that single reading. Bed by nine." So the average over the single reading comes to 0.92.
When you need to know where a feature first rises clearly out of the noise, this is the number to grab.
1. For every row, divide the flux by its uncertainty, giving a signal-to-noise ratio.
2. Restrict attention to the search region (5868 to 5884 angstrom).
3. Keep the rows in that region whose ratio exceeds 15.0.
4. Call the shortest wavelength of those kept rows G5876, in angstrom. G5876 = 5868.37 angstrom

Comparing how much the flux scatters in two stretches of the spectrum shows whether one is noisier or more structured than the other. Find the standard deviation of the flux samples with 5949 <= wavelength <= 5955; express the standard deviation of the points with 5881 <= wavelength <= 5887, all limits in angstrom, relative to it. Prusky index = 0.76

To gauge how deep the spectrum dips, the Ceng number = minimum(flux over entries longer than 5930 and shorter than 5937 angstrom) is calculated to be 11.2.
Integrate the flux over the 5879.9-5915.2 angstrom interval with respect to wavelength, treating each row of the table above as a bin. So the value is 386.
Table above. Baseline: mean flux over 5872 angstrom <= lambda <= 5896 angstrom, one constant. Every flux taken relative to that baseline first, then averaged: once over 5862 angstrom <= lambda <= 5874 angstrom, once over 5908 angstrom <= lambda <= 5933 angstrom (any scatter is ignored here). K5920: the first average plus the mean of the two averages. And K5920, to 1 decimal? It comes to 2.1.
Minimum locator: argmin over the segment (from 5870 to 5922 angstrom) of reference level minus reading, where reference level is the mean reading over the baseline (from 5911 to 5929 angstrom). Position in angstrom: 5880.54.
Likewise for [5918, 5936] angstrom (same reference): 5921.30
